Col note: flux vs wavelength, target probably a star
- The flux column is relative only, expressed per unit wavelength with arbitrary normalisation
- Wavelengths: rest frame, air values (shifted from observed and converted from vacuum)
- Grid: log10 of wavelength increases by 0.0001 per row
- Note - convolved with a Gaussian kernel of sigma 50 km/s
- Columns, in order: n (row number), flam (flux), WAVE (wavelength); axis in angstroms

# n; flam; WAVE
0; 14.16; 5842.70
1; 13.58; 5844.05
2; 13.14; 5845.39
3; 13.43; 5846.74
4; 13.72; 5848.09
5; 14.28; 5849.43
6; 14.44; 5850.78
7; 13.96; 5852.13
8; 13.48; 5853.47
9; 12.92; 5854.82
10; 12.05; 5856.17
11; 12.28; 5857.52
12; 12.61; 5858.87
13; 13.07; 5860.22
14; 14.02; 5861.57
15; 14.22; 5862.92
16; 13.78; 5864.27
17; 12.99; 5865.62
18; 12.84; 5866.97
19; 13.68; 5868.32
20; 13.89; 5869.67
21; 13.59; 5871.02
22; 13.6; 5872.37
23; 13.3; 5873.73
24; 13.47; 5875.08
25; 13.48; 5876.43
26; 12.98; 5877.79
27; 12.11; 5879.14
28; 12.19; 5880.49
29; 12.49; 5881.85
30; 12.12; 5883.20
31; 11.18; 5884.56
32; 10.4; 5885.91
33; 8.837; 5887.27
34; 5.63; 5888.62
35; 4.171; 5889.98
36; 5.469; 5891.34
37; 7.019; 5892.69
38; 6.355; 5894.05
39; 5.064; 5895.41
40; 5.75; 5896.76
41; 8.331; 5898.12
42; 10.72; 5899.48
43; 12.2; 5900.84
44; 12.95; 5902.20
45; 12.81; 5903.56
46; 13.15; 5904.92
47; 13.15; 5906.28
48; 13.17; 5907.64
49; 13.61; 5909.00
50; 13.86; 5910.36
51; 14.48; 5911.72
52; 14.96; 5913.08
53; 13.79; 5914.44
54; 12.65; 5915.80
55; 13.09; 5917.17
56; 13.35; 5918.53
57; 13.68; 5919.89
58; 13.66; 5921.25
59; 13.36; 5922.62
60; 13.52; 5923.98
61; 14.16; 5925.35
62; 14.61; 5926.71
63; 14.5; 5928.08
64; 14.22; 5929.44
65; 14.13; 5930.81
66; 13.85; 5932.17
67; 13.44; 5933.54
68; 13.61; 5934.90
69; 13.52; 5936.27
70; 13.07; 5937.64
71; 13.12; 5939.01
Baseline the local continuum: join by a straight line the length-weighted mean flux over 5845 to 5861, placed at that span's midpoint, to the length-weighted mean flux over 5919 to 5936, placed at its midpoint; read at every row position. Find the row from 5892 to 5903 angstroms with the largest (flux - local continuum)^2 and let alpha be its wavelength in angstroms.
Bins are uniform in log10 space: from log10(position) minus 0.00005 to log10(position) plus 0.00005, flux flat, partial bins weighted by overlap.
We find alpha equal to 5895.41 angstroms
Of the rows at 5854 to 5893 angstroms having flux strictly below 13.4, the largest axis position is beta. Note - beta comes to 5892.69 angstroms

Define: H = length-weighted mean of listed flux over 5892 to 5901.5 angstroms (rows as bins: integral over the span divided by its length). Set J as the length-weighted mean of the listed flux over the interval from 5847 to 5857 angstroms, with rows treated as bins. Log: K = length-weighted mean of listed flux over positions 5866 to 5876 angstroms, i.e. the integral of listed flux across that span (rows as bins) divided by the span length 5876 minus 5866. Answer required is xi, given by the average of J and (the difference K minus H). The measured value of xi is 9.5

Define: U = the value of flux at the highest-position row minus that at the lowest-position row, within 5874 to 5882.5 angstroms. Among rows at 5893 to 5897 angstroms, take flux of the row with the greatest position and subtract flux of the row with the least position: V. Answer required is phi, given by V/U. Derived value 1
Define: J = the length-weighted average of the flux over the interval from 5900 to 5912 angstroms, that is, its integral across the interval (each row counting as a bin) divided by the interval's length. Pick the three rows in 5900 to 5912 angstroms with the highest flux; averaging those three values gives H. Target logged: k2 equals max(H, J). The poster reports 14.0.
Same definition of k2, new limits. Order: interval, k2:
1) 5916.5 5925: 13.6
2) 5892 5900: 8.7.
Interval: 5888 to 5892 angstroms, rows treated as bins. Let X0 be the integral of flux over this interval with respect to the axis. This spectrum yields 20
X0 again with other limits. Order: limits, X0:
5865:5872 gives 94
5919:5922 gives 41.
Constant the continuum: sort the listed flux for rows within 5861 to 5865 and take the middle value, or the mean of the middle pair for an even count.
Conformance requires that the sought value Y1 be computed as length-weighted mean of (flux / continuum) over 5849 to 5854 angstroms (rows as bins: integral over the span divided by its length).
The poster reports 1.00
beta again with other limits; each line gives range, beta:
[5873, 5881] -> 5880.49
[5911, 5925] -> 5922.62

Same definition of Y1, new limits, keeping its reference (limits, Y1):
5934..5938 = 0.96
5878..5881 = 0.88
